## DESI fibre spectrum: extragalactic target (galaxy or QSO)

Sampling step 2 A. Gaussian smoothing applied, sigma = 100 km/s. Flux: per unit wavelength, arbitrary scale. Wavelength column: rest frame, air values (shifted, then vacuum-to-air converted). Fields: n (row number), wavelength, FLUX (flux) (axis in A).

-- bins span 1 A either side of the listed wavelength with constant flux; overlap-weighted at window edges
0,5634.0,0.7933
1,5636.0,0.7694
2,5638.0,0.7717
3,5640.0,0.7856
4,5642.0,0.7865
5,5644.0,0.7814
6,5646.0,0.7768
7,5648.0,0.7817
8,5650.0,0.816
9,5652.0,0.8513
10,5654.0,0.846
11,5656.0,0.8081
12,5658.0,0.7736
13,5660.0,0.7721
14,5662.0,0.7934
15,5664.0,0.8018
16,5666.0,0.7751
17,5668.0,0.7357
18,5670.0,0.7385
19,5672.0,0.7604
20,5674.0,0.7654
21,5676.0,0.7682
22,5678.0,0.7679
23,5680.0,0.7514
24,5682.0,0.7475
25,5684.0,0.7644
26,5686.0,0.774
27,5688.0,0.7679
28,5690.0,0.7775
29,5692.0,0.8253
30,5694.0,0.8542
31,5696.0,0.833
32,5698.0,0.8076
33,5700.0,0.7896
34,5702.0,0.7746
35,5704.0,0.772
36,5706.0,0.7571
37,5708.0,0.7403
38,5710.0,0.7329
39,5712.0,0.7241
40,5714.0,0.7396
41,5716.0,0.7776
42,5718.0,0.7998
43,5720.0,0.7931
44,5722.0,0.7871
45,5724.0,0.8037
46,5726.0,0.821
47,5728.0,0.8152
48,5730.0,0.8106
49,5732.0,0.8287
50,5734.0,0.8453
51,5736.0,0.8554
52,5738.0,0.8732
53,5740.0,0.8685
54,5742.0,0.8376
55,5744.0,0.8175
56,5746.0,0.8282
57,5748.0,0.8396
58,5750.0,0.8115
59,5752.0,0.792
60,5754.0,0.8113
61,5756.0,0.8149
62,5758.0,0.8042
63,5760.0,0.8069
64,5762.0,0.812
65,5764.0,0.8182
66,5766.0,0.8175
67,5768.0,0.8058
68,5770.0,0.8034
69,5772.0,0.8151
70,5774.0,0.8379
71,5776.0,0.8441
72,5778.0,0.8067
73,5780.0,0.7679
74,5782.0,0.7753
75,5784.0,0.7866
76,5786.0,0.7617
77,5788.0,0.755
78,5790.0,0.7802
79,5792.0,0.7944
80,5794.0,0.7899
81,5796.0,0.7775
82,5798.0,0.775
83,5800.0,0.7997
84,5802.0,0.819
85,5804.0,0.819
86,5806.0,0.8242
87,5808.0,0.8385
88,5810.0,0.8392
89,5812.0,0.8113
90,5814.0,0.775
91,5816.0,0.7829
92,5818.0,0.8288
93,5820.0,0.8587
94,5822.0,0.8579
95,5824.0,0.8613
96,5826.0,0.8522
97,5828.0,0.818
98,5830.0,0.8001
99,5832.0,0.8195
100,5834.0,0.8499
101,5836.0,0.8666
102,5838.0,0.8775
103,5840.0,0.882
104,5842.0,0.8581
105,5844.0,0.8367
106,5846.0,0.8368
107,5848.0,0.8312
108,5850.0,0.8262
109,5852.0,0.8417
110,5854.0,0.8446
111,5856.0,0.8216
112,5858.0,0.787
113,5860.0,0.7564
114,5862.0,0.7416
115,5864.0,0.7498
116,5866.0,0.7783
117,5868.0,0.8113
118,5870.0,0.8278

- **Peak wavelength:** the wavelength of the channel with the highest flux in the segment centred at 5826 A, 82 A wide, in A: 5840.0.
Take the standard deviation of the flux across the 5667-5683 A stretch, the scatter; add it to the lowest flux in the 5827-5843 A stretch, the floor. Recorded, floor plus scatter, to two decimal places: 0.81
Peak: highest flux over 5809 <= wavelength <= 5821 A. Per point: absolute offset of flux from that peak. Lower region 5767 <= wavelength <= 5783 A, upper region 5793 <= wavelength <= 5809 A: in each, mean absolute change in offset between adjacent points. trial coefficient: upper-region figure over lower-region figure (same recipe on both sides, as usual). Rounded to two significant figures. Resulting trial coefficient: 0.62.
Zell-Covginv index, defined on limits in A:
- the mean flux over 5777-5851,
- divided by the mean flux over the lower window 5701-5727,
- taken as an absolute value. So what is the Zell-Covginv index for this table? 1.06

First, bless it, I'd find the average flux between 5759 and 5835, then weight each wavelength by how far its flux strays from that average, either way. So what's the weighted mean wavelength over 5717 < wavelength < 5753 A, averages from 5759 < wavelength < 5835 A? 5736.7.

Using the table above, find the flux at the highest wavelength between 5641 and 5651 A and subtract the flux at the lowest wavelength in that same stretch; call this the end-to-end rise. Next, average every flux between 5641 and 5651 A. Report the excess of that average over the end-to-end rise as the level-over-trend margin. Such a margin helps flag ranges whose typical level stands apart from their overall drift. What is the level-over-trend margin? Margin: 0.76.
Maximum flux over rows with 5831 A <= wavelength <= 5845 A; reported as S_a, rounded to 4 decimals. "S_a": 0.8820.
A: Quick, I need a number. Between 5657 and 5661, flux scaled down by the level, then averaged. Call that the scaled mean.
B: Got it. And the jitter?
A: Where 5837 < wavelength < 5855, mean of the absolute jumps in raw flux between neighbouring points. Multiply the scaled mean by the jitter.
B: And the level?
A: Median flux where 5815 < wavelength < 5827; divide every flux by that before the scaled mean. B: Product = 0.0089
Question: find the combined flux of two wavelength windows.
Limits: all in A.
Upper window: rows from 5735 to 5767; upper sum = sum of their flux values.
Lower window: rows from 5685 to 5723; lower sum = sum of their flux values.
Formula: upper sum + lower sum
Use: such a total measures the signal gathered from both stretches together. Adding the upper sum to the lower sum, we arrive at 28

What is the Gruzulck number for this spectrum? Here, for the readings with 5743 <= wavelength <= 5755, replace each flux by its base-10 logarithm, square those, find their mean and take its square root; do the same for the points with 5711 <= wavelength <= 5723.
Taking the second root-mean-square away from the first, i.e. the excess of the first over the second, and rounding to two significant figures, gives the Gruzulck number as -0.026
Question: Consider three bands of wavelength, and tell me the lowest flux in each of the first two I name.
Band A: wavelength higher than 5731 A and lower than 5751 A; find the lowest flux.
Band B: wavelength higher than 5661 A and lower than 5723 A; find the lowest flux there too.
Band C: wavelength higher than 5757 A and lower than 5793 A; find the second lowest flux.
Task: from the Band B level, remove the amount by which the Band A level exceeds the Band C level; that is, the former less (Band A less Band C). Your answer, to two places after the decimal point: 0.67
